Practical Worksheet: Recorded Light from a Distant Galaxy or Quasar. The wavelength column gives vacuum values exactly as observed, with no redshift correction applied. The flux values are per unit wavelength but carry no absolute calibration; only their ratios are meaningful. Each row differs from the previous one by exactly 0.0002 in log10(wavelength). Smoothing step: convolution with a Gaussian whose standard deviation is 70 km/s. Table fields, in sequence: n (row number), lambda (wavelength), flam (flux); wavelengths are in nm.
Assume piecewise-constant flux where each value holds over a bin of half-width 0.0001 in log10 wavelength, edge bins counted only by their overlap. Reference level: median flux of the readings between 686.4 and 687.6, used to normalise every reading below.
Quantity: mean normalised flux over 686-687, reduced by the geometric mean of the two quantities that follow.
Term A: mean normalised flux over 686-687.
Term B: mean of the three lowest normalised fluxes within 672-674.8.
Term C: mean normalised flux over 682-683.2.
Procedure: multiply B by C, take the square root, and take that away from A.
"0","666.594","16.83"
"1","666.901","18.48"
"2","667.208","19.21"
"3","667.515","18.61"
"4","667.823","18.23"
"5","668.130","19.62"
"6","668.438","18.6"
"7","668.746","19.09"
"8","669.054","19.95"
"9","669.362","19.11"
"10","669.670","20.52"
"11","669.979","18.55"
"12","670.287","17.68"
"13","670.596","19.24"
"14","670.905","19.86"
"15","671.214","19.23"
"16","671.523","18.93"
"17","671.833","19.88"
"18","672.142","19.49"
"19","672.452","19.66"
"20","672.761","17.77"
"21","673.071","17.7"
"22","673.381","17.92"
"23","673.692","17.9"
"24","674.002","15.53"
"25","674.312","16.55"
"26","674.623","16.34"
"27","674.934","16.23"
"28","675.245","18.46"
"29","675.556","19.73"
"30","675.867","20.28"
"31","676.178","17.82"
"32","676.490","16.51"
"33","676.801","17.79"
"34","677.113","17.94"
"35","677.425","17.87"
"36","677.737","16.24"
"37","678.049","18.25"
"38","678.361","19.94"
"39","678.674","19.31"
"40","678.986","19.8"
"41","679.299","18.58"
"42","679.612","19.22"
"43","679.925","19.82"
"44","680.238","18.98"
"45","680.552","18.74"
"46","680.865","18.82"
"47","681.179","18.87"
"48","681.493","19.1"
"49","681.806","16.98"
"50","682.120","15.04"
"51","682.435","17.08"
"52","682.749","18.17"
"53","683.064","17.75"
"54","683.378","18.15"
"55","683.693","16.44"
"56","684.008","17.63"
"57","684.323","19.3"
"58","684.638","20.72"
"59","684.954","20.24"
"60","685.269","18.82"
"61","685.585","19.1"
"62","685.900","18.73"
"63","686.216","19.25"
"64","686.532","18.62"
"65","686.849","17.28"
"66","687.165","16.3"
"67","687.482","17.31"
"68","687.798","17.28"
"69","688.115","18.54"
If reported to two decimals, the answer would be 0.10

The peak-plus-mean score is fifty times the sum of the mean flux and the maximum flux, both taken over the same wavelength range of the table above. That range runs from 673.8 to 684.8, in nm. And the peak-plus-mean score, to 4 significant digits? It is 1942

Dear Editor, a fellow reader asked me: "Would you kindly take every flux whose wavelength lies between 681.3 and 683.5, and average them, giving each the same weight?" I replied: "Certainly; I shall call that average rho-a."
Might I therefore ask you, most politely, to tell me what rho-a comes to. 17.5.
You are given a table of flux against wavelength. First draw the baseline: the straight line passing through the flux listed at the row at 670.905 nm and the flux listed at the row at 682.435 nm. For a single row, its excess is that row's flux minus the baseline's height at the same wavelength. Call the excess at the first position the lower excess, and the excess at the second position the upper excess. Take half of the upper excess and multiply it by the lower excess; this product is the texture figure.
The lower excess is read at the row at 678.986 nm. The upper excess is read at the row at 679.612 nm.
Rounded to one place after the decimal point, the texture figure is 1.4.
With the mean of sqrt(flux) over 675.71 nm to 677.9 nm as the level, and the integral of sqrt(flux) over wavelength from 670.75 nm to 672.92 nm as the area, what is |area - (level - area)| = 14.8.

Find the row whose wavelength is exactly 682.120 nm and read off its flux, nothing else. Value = 15.04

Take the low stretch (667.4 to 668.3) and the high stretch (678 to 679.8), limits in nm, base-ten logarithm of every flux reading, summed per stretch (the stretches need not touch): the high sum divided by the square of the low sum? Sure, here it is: 0.5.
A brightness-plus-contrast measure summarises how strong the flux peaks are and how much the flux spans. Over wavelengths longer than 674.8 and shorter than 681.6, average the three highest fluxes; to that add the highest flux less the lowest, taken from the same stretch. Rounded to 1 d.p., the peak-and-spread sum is 24.1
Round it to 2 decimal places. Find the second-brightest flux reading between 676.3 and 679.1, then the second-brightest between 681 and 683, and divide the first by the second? 1.05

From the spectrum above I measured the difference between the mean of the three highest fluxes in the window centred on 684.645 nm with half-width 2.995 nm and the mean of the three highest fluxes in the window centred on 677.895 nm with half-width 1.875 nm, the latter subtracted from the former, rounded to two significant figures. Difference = 0.40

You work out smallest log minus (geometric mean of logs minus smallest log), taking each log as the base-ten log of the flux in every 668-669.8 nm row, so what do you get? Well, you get 1.25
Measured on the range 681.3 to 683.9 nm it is 1.12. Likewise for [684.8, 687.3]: 1.16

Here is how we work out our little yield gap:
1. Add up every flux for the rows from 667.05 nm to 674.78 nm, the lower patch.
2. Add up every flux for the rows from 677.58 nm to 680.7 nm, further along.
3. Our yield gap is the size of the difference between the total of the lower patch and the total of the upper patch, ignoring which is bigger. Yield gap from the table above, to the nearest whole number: 276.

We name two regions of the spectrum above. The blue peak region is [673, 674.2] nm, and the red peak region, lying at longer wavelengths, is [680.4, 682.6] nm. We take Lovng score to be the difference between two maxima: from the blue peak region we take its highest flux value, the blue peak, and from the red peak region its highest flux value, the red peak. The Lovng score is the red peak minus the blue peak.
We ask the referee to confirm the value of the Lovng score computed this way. 1.2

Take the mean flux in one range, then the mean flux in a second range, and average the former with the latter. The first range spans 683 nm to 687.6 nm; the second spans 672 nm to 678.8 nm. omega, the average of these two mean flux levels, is 18.2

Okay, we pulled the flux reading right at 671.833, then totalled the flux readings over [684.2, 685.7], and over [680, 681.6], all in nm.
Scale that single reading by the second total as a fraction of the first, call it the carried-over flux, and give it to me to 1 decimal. 19.1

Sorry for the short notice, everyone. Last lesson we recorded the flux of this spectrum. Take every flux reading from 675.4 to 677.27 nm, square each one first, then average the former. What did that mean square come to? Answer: 338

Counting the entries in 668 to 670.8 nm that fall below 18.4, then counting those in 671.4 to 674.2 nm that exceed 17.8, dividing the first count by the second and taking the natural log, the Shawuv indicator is -1.8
